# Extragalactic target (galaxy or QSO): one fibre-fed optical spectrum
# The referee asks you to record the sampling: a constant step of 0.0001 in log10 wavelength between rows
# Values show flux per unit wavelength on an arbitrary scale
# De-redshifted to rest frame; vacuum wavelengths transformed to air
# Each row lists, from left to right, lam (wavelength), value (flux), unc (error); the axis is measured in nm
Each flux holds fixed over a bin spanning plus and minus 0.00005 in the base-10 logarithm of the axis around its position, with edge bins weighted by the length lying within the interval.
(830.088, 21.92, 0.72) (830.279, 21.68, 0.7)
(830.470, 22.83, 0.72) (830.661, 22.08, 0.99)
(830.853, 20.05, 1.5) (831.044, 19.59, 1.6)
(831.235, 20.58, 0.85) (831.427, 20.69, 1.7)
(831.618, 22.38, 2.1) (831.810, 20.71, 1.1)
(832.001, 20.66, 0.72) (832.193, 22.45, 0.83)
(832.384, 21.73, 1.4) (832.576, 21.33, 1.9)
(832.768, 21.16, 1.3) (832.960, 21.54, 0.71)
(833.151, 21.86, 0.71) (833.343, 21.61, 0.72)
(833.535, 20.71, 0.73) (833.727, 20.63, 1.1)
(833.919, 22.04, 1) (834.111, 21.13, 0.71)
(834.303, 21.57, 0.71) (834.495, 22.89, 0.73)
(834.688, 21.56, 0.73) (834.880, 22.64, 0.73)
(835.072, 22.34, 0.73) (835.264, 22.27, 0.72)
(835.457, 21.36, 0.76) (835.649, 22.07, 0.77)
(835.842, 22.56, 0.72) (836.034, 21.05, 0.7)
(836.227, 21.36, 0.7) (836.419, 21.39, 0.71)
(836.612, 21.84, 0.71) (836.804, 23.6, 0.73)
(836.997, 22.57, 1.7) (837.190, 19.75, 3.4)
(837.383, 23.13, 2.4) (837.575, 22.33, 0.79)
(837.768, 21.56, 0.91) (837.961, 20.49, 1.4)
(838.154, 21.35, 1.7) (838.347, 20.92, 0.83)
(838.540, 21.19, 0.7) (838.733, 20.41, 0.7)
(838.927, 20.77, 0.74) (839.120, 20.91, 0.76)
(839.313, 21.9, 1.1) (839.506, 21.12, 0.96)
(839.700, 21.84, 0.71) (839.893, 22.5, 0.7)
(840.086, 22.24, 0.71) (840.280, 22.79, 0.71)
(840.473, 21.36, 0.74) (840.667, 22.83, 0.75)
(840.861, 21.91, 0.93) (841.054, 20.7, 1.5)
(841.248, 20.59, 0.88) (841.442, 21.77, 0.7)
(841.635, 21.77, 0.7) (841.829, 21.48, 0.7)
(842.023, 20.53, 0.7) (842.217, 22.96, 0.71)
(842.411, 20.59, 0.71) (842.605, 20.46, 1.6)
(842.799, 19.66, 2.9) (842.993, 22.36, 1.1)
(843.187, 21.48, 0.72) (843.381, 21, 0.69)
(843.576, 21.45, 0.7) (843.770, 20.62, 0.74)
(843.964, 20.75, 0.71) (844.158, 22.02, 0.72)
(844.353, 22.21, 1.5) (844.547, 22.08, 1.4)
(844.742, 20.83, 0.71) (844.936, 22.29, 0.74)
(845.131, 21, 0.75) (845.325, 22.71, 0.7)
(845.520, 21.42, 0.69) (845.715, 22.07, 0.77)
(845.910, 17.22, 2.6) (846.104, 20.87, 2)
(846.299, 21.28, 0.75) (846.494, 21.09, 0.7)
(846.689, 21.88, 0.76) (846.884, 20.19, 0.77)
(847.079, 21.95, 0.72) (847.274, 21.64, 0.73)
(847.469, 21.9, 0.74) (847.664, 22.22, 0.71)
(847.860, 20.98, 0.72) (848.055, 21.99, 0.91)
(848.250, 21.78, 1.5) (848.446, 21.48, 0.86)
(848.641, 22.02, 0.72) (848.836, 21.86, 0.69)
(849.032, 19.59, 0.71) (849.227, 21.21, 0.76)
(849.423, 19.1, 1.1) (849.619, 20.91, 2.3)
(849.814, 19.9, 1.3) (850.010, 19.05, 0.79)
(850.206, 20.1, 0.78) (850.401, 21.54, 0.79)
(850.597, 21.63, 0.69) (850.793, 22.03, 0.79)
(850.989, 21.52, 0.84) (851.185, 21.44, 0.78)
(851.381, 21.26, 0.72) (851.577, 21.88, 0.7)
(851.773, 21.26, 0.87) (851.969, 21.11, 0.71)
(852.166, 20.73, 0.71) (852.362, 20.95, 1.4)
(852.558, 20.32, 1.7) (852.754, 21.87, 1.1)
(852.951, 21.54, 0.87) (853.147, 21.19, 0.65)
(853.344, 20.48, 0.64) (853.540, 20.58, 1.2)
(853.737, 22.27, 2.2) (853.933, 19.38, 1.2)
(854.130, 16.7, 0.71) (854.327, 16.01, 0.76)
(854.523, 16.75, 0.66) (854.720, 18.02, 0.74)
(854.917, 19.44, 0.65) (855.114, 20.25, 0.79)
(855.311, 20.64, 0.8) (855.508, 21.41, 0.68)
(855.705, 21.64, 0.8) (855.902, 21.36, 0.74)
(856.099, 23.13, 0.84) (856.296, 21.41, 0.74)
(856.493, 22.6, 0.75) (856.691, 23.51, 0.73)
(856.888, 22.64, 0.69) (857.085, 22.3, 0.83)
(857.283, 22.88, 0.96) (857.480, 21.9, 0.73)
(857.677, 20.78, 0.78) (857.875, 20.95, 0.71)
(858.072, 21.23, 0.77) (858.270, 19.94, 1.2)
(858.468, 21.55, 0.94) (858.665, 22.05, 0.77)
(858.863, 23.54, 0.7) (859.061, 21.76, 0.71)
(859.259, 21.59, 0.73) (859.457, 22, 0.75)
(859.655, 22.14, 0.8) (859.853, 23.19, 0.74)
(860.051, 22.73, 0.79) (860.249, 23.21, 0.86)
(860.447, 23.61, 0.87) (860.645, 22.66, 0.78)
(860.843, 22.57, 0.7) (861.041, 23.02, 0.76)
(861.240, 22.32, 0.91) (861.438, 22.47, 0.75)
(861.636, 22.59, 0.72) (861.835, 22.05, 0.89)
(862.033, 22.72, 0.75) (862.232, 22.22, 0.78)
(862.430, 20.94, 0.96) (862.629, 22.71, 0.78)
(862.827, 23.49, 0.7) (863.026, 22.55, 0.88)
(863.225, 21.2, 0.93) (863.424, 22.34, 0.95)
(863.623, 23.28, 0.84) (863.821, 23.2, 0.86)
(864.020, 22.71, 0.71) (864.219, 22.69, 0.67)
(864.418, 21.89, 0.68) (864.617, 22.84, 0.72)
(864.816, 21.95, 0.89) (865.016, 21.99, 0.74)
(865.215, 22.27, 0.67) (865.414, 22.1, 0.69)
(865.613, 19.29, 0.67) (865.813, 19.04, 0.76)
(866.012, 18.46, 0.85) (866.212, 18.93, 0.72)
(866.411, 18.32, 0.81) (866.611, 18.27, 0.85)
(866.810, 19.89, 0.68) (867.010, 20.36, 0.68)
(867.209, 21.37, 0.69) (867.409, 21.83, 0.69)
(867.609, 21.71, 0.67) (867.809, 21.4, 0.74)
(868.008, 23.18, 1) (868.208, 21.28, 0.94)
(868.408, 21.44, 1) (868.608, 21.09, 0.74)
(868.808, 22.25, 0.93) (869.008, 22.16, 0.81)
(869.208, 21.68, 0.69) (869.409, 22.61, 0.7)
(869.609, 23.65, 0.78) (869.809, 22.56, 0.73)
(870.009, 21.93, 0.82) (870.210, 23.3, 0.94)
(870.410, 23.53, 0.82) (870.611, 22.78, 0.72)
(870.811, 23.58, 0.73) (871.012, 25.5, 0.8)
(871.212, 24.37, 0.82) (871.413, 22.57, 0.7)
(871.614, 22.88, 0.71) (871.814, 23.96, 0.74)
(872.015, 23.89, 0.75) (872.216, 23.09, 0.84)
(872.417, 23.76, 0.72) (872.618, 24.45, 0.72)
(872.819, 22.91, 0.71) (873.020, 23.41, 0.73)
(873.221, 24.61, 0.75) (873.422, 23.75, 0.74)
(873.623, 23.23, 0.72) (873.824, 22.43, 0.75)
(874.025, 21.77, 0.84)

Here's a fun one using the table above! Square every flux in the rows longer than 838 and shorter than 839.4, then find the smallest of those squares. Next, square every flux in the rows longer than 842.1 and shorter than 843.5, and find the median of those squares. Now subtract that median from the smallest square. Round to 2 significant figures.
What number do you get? -24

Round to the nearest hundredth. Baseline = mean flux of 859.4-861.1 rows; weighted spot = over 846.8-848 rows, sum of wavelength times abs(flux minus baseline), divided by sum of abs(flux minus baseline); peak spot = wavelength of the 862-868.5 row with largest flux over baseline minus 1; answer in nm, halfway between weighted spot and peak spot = 855.07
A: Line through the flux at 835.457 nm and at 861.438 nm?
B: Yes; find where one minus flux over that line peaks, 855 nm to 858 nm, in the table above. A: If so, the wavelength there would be 855.114 nm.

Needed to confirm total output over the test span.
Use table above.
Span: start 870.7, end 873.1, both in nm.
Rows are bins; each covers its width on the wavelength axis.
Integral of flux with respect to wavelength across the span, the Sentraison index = 57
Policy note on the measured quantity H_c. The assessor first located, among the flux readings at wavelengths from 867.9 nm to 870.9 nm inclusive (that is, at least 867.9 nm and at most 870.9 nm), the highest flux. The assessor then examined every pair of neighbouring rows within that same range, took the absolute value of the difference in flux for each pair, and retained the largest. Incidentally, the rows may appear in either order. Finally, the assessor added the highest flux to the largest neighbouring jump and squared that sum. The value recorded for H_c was 653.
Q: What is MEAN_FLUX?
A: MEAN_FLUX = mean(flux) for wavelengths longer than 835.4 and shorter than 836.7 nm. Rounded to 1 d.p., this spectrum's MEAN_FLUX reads 21.7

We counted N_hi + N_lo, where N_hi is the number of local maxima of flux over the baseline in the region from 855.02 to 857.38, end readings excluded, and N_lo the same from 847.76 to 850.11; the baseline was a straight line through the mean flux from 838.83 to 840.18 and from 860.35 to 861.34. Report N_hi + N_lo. 7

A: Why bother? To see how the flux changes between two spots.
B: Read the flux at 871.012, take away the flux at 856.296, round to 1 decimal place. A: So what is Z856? 4.1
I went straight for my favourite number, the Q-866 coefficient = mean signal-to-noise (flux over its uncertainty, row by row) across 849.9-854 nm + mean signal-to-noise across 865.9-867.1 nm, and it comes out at 50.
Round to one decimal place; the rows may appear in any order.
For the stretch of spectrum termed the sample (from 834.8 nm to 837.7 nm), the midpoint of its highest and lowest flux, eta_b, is 21.7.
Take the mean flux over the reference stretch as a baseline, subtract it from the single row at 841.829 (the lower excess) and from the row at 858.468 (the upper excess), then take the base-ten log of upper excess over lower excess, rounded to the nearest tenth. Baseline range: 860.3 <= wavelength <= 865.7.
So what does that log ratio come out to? 0.0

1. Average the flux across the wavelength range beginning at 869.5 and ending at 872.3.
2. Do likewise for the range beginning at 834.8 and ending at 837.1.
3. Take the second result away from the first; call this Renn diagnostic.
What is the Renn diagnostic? 1.3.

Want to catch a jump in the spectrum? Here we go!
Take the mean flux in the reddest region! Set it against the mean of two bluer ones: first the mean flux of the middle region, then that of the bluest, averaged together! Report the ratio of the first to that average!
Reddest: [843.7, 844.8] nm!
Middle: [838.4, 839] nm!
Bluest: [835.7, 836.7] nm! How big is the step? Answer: 1.01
